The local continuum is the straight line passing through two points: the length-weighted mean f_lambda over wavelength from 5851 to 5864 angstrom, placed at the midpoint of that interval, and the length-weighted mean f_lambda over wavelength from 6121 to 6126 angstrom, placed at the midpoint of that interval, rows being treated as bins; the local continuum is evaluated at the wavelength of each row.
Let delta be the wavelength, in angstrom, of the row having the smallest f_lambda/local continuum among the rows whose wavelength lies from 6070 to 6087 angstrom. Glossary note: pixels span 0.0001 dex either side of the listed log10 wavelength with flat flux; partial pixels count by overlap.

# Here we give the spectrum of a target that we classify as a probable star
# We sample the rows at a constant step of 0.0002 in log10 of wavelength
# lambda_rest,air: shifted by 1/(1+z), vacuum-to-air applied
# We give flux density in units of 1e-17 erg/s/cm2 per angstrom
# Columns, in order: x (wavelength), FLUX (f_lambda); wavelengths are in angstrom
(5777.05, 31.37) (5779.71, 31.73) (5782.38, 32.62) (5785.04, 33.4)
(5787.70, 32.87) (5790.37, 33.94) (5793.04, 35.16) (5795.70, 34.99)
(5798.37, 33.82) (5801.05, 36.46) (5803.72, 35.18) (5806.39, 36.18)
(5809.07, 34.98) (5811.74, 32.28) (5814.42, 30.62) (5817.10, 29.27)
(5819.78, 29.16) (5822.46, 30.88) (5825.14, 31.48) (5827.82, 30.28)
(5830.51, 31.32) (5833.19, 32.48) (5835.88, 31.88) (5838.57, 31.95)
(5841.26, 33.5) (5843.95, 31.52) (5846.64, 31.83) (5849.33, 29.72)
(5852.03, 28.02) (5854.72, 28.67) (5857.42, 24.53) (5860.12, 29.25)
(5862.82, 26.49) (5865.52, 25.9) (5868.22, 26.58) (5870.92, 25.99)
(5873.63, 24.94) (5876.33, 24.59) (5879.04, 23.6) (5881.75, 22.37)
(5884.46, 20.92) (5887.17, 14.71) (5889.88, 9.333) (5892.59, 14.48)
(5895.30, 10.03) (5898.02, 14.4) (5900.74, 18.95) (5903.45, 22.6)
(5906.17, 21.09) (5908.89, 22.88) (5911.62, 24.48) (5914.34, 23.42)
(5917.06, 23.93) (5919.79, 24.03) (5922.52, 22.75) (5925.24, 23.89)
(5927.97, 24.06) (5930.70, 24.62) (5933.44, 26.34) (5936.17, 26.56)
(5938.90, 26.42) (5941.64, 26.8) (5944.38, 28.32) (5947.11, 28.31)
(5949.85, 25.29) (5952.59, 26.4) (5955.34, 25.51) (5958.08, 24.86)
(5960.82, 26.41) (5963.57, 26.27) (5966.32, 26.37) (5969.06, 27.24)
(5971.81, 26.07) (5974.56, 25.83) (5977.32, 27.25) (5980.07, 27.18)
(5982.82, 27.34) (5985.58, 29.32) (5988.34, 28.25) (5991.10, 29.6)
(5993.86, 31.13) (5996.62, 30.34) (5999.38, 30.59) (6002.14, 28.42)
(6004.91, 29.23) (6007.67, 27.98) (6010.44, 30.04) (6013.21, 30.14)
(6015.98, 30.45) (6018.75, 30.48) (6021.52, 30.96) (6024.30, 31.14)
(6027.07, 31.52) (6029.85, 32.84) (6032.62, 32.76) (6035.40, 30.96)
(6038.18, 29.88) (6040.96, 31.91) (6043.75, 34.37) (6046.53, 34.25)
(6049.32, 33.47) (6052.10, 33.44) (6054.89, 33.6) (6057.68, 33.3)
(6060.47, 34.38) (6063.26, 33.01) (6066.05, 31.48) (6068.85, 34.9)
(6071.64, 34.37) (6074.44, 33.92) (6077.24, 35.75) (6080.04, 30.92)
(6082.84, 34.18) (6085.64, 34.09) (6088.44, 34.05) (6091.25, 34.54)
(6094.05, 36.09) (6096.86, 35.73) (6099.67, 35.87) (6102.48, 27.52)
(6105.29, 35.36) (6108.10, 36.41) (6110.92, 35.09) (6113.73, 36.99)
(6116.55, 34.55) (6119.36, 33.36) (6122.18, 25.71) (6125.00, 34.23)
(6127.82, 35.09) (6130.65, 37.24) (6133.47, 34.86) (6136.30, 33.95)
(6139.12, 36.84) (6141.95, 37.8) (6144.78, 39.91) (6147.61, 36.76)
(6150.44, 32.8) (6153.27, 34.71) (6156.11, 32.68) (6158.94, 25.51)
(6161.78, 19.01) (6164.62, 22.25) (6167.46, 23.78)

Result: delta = 6080.04 angstrom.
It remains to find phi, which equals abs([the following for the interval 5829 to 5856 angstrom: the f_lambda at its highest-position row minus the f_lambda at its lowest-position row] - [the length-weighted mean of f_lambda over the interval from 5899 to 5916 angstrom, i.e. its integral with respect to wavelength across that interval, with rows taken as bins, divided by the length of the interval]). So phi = 25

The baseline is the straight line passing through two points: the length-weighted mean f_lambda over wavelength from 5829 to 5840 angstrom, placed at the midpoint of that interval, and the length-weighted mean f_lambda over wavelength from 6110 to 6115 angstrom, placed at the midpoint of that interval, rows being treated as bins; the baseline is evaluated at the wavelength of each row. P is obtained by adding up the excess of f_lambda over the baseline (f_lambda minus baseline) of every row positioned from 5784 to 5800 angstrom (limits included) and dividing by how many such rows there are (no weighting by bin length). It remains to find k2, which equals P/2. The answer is 1.4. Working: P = 2.8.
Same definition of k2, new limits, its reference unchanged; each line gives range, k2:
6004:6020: -2.4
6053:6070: -1.0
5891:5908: -8.0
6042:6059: -0.7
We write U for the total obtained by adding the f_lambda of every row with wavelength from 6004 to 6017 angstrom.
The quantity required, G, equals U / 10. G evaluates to 15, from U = 148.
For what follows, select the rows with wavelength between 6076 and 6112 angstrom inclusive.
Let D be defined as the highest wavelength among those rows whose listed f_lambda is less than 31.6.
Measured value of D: 6102.48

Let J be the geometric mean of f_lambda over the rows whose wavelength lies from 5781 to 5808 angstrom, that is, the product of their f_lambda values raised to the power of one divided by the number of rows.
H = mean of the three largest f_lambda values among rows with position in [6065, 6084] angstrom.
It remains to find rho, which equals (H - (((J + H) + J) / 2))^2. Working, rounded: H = 35.0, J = 34.4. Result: 287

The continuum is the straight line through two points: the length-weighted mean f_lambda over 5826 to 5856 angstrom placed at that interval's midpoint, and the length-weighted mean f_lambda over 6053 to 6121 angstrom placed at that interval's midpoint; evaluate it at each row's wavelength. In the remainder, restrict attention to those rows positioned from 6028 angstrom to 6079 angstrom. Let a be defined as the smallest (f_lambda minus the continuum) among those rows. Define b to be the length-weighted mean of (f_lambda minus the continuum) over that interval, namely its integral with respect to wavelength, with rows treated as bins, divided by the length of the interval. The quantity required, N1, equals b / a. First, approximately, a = -4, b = -0.5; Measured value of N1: 0.13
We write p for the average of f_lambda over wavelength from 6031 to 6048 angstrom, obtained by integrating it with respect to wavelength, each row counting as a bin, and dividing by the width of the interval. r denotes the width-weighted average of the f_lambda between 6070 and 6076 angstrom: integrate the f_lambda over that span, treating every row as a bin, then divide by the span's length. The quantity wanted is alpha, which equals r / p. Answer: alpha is 1.06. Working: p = 32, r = 34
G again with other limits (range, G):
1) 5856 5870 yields 13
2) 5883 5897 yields 7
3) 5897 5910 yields 10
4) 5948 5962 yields 13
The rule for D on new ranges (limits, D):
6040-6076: 6066.05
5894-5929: 5927.97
